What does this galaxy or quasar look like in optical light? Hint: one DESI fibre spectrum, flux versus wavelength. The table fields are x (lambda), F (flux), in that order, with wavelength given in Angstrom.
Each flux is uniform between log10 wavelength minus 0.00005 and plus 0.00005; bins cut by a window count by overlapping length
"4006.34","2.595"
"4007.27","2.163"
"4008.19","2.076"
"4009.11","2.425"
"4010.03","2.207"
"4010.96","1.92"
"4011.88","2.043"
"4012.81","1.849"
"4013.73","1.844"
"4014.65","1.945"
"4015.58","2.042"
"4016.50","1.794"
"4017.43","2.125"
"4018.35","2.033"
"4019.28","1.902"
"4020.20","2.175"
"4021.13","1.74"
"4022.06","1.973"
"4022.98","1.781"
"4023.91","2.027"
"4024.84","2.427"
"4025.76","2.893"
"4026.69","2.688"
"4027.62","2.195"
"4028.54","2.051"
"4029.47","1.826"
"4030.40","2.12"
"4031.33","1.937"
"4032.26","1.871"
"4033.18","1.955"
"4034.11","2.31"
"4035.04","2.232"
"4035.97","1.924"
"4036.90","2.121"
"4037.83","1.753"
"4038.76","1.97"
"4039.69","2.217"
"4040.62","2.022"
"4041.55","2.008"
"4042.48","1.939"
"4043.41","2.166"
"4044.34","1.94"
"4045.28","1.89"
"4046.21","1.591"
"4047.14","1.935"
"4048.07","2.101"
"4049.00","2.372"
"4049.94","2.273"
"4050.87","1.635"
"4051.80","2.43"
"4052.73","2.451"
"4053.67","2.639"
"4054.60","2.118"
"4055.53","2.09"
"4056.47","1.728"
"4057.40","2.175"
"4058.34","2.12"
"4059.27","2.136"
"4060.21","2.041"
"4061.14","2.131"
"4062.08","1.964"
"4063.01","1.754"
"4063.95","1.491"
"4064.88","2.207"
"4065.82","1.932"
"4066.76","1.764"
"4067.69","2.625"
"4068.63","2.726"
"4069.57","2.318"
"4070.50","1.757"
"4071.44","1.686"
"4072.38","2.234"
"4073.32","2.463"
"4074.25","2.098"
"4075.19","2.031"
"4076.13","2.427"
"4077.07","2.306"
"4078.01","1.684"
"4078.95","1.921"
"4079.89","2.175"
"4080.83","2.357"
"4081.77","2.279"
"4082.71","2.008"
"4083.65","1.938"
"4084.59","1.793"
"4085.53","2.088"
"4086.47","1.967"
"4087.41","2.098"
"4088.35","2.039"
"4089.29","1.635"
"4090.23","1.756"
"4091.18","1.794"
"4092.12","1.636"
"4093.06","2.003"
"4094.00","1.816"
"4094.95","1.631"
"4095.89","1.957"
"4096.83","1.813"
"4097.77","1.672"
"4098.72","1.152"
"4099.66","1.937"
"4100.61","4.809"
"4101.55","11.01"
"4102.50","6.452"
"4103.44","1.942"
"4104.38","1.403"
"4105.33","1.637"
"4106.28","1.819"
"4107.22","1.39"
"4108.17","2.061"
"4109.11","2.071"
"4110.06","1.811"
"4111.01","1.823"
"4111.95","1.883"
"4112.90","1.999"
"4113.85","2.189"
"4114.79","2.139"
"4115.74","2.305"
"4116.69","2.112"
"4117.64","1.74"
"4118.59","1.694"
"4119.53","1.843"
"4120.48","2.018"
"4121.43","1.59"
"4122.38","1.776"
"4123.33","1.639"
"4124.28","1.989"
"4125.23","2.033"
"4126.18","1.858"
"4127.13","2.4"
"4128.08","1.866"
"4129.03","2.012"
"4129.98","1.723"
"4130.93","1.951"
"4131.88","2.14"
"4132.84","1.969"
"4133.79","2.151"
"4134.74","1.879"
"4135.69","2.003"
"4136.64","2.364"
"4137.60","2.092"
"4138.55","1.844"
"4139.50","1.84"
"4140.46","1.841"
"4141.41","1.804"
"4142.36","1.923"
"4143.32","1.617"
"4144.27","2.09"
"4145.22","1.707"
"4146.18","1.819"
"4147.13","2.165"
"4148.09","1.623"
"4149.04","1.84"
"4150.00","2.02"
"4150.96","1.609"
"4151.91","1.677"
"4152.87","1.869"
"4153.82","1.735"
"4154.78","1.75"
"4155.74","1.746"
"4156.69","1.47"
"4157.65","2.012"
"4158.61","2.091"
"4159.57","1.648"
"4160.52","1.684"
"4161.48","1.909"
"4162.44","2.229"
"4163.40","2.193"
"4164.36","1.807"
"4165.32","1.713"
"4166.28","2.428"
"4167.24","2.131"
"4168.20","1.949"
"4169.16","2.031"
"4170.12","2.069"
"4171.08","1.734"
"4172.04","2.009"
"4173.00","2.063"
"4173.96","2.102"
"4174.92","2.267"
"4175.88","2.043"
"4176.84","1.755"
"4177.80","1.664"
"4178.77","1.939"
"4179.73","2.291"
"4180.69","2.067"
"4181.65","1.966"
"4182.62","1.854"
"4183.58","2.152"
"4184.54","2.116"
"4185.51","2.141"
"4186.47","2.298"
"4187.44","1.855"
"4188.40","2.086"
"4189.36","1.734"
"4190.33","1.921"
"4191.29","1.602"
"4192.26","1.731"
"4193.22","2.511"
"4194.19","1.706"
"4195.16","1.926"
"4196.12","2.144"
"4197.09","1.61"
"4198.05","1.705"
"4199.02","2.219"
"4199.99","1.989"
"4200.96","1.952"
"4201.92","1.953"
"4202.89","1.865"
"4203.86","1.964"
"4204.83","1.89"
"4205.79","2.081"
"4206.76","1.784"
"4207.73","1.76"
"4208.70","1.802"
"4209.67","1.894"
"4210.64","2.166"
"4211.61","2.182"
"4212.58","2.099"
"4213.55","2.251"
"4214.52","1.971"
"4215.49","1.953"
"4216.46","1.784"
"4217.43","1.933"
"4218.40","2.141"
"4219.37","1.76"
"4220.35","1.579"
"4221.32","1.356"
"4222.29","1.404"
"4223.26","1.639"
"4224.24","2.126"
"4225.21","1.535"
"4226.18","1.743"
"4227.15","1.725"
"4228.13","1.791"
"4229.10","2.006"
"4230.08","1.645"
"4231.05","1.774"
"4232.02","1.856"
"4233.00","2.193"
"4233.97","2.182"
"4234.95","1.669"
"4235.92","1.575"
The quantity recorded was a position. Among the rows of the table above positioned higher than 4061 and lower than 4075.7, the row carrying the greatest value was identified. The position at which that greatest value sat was 4068.63 Angstrom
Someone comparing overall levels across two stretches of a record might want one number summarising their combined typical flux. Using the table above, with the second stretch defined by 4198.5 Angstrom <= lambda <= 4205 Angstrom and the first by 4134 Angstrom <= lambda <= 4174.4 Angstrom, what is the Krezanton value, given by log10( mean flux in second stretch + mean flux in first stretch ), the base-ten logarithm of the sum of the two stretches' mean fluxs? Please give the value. 0.589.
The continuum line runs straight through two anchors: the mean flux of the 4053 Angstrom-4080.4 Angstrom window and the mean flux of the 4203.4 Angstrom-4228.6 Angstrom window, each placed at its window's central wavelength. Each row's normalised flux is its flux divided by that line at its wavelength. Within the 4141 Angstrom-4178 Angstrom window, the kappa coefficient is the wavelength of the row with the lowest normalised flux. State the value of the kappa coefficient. 4156.69 Angstrom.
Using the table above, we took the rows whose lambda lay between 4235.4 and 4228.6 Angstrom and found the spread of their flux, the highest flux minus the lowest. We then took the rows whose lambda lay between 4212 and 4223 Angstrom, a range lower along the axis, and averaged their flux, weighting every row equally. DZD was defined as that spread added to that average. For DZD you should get 2.39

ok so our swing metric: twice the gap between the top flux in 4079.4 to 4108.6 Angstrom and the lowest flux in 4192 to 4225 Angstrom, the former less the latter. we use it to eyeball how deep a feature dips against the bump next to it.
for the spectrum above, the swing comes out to 19.3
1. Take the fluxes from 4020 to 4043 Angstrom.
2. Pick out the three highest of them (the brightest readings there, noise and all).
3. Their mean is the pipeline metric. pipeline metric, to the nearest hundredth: 2.67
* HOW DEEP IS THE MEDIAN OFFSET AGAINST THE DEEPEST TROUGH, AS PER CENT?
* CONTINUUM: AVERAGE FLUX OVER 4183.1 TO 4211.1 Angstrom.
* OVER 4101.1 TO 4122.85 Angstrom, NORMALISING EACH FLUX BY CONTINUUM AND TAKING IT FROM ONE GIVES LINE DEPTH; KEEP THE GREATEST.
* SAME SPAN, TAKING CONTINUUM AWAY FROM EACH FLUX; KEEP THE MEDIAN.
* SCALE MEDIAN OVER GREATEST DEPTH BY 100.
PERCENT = -23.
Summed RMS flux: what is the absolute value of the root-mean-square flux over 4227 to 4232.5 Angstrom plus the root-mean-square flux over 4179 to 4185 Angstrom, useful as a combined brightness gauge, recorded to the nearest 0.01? 3.88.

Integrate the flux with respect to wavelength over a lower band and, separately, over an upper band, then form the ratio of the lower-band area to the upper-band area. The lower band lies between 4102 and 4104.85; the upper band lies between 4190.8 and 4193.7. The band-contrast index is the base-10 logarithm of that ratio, 0.22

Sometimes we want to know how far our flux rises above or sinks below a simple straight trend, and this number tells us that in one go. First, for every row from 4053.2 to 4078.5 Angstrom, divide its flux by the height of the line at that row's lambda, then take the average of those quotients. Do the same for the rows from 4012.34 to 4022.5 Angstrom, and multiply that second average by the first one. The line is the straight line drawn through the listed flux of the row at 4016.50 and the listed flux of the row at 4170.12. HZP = 1.21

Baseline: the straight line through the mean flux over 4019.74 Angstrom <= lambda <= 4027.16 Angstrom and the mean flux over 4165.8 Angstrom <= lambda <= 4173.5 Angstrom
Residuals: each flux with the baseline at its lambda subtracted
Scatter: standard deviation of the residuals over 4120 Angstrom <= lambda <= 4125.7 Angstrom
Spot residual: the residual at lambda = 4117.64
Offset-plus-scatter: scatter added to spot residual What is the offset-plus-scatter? -0.2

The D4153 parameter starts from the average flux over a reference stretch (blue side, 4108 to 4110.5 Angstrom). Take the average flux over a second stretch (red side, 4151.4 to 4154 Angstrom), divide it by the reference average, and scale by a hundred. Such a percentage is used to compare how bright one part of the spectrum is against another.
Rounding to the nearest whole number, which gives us 89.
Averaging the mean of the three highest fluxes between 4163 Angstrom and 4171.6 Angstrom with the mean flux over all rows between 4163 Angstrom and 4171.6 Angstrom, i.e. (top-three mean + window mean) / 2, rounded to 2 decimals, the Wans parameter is 2.13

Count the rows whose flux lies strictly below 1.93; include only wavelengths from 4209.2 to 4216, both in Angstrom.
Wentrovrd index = 1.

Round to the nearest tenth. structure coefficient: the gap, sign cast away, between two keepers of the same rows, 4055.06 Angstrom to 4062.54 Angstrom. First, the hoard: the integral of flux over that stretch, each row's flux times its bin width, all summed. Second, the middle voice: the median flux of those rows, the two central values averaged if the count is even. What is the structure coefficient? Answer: 13.2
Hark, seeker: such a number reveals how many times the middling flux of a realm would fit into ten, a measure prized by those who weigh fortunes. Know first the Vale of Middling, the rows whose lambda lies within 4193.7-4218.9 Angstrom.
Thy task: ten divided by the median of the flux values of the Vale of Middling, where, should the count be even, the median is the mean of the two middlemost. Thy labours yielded 5.12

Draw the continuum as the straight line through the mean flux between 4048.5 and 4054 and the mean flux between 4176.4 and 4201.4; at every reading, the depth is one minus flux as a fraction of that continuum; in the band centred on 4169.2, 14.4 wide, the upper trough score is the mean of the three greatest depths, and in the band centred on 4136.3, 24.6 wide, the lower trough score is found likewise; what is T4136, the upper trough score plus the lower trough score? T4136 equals 0.33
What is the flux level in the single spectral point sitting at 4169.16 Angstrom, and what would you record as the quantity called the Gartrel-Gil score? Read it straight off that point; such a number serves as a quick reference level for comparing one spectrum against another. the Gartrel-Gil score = 2.031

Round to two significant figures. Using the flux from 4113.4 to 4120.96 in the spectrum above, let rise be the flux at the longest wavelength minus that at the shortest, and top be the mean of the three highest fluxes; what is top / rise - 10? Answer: -23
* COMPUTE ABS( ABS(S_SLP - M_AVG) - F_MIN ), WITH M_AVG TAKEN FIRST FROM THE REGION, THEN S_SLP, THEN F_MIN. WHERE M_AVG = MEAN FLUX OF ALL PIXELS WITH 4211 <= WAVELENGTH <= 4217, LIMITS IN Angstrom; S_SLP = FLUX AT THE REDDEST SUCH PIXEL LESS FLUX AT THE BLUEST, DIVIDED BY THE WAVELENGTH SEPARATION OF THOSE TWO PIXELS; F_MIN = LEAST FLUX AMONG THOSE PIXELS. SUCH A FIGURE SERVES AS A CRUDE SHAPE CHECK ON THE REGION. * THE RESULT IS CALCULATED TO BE 0.34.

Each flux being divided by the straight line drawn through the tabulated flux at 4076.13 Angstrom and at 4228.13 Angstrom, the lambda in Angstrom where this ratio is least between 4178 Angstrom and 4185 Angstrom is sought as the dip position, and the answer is 4182.62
